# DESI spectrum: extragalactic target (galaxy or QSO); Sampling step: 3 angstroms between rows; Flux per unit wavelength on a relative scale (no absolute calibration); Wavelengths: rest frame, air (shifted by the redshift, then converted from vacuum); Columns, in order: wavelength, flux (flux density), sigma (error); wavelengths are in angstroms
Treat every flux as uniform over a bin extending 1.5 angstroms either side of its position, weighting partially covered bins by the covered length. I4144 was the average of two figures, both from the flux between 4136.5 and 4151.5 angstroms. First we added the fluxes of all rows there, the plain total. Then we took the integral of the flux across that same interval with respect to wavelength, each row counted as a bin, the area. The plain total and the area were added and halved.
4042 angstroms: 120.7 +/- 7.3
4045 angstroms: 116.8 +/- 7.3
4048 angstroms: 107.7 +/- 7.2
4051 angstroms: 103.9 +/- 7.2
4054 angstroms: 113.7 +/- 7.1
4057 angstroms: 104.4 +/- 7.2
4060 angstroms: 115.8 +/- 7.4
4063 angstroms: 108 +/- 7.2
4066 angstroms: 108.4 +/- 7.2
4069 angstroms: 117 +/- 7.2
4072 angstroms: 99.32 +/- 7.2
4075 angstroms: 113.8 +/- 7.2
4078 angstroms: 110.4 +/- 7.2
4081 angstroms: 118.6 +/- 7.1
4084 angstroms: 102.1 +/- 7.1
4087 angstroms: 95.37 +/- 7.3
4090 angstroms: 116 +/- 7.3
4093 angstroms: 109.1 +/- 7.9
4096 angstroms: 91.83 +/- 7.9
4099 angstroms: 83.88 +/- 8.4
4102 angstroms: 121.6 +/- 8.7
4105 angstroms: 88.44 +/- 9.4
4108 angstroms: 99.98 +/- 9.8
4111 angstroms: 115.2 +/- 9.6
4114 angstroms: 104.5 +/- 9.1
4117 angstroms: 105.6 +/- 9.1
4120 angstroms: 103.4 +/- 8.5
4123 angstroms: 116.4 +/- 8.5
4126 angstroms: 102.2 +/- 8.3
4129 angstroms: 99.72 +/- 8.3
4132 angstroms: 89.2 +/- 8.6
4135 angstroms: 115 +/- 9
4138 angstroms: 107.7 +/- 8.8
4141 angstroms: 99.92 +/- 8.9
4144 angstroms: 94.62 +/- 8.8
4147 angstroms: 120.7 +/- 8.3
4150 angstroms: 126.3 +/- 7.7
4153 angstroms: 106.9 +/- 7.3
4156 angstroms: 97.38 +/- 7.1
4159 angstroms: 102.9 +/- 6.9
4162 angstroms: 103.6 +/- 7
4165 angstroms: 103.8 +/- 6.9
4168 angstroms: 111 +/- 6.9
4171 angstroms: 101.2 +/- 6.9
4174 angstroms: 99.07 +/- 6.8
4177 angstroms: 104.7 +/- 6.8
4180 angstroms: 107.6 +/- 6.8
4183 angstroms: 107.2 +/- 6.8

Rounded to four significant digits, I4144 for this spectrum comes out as 1098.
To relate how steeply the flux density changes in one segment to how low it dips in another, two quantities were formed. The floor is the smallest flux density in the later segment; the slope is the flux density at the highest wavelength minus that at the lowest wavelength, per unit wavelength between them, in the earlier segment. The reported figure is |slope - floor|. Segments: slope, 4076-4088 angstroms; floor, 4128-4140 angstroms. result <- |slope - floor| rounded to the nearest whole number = 91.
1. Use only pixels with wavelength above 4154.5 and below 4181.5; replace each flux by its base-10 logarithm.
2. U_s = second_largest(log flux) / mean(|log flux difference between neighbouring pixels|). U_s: 114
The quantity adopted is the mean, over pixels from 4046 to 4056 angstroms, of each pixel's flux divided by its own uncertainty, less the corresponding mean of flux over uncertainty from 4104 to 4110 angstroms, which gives 5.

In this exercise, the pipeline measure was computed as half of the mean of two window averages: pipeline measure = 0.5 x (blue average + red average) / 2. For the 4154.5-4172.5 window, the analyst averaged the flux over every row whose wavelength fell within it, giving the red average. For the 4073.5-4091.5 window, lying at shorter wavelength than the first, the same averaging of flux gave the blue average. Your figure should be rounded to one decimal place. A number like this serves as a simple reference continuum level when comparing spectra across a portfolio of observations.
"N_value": 53.2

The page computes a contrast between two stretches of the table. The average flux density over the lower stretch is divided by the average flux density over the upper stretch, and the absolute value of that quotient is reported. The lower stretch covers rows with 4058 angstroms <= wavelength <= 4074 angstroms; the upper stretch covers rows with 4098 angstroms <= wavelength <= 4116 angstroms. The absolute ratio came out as 1.07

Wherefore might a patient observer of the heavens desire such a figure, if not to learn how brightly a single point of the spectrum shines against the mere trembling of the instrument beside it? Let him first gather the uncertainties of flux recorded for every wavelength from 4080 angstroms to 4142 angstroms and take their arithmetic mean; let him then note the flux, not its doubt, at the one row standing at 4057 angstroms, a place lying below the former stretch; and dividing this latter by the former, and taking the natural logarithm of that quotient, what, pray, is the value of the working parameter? 2.51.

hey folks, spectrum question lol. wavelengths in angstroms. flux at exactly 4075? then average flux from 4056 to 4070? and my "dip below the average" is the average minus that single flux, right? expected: -3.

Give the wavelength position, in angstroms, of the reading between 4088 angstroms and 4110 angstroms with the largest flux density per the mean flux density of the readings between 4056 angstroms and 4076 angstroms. 4102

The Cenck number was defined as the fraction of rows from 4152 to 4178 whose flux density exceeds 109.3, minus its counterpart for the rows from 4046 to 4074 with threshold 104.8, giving -0.56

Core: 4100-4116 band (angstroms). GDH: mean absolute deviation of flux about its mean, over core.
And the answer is 10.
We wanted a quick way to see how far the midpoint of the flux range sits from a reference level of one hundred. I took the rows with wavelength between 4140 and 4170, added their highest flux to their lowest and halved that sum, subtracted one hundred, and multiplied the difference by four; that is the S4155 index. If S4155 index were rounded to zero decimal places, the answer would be 42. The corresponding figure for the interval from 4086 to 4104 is 11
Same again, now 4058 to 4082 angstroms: 36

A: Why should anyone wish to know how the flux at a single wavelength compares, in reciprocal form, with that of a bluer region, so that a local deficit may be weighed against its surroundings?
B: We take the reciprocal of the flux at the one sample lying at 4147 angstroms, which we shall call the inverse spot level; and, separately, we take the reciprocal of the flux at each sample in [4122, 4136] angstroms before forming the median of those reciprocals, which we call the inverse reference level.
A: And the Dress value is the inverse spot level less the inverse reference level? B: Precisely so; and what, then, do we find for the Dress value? -0.0015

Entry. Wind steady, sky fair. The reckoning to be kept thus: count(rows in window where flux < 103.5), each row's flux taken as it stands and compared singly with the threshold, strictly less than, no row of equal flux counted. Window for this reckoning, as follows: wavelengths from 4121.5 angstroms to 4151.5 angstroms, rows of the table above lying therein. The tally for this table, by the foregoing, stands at 5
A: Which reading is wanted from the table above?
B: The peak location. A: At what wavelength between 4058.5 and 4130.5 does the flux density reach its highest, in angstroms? 4102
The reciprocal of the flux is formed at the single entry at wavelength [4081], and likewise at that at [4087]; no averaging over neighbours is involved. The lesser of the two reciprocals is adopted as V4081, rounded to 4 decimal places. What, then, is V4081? 0.0084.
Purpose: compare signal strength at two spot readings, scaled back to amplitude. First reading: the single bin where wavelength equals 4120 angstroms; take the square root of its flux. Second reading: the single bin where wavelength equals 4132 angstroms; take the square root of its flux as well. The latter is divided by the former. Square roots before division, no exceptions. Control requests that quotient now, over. 0.93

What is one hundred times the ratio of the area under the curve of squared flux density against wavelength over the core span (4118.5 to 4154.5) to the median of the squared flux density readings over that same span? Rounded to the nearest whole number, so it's 3751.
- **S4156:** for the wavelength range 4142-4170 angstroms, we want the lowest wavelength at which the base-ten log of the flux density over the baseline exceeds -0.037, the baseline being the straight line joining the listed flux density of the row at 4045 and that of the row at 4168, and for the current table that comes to 4147 angstroms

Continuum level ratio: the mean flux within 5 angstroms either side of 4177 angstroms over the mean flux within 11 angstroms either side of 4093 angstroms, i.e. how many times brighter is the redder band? 1.01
